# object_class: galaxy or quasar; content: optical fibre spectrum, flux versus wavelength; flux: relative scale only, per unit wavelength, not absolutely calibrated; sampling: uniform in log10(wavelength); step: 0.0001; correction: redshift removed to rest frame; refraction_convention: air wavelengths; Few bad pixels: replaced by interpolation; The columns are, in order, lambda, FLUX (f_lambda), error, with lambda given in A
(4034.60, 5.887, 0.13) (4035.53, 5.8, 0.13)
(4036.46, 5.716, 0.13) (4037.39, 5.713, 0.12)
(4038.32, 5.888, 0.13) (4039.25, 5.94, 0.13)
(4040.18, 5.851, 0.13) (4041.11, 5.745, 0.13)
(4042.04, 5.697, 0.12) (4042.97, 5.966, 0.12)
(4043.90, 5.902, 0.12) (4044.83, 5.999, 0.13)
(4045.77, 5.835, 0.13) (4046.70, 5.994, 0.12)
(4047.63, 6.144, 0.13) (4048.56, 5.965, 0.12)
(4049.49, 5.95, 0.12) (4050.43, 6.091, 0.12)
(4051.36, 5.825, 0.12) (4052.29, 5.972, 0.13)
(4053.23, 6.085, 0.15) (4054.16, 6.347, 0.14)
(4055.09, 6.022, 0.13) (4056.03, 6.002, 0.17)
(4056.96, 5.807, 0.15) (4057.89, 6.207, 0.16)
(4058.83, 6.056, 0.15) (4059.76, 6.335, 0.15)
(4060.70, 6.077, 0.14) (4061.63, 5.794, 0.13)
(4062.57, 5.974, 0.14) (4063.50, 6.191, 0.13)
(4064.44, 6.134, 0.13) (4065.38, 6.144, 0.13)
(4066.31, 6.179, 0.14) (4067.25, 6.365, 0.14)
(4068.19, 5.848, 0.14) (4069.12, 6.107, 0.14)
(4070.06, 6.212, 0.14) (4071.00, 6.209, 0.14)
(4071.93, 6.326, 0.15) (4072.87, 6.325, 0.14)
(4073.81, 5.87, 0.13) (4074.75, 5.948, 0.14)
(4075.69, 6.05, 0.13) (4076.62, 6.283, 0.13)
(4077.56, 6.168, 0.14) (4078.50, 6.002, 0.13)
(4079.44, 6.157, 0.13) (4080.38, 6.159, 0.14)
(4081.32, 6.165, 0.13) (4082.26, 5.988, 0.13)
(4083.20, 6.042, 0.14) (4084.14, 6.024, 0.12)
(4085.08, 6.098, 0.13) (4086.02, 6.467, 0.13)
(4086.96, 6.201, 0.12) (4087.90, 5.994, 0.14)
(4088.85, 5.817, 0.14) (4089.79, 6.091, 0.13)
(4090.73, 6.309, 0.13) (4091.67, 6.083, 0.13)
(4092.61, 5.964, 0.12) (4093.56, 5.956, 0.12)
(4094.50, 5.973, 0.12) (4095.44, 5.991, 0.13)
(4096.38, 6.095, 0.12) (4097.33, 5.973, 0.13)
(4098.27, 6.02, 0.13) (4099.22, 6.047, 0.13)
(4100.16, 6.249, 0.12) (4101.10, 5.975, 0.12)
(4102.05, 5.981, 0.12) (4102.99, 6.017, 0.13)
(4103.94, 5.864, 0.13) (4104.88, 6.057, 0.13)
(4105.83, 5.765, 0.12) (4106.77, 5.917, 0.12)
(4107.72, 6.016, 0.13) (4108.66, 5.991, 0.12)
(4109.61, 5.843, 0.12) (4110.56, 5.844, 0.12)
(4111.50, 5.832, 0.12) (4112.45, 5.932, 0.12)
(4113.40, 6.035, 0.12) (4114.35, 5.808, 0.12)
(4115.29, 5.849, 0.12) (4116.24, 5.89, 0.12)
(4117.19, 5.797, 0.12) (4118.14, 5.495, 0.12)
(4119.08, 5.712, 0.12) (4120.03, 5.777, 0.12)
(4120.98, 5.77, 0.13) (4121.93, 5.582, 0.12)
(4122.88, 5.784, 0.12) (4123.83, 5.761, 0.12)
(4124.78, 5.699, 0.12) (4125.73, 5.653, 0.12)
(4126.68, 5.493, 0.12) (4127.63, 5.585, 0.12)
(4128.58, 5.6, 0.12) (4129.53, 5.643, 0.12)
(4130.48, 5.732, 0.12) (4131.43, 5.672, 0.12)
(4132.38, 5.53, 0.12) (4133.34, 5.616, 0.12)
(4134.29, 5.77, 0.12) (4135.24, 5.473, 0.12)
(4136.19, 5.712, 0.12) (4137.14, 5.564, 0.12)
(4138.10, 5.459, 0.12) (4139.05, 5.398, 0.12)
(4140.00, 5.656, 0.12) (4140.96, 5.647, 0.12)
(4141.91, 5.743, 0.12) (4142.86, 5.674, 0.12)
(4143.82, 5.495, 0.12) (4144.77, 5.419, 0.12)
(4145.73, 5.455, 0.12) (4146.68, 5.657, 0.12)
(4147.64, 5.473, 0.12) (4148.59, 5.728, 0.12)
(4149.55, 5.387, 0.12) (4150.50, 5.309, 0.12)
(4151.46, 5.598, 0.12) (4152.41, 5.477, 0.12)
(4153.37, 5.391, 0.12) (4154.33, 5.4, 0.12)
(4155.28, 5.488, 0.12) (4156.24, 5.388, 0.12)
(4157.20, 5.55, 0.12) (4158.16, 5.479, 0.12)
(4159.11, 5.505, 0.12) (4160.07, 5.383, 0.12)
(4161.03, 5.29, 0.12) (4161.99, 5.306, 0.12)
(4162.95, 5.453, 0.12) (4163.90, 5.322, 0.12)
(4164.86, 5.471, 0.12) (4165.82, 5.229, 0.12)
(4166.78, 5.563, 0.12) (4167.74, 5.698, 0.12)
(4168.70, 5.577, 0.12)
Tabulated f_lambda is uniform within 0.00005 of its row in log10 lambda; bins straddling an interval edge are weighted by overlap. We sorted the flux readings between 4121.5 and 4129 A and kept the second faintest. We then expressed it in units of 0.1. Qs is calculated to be 56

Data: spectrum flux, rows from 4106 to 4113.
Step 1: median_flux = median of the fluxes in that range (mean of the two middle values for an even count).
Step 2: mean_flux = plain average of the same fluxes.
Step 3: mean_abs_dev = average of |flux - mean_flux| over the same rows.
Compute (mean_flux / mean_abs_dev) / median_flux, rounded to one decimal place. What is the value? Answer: 16.4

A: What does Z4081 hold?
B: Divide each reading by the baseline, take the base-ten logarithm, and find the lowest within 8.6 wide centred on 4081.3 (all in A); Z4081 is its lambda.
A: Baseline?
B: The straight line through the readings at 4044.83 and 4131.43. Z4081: 4078.50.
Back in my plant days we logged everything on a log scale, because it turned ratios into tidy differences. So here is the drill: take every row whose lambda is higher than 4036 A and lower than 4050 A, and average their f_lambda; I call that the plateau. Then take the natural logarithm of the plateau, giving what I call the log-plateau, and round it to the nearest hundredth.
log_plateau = 1.77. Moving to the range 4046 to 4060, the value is 1.80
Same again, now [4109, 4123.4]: 1.76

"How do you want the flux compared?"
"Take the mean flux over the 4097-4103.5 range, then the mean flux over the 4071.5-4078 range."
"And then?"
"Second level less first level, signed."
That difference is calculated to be 0.10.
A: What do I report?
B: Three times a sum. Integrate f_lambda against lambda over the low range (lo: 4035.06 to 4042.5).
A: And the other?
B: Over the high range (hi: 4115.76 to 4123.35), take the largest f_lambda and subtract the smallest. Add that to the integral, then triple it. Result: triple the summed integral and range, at 130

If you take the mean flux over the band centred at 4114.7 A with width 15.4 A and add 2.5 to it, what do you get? 8.3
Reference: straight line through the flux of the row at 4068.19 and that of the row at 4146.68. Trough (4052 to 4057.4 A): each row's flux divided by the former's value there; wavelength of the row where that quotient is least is 4056.96 A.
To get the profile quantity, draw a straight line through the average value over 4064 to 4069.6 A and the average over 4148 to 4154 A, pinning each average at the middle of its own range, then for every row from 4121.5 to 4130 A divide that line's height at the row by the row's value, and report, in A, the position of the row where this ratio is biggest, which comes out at 4126.68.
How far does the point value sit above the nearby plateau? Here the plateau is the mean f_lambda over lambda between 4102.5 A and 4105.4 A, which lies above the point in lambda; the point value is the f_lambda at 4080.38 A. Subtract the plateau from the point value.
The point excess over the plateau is 0.18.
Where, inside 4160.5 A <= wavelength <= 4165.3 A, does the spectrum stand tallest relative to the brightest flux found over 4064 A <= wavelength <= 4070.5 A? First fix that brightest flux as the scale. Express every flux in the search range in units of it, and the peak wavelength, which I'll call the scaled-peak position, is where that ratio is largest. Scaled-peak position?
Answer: 4164.86 A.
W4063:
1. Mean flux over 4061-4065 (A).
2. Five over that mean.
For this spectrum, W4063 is 0.830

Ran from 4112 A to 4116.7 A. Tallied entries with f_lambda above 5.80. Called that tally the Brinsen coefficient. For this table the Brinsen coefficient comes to 5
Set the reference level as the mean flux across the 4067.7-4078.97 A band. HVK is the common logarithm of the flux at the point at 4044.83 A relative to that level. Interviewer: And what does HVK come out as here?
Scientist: -0.01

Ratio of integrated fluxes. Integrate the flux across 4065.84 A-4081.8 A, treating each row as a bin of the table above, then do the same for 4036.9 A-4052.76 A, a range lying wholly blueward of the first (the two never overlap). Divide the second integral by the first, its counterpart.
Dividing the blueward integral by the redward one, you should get 0.96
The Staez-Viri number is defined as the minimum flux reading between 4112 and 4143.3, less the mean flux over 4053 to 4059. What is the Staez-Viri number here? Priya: -0.68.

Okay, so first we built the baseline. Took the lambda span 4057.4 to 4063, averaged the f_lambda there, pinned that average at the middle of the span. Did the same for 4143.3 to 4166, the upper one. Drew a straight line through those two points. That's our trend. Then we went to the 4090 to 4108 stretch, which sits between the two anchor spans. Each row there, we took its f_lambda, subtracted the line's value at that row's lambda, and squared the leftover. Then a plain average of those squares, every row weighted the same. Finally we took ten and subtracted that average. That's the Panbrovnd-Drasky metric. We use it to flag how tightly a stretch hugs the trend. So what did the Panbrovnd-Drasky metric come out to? 9.95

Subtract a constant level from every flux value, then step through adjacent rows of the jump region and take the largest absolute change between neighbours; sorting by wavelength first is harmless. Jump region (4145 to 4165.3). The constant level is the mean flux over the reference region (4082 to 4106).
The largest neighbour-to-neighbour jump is 0.341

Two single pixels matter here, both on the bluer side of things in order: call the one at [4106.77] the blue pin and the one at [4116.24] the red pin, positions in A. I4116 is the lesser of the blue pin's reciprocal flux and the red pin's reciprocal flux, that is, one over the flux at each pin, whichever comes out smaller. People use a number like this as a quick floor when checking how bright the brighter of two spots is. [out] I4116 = 0.169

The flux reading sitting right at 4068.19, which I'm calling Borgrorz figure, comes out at 5.848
